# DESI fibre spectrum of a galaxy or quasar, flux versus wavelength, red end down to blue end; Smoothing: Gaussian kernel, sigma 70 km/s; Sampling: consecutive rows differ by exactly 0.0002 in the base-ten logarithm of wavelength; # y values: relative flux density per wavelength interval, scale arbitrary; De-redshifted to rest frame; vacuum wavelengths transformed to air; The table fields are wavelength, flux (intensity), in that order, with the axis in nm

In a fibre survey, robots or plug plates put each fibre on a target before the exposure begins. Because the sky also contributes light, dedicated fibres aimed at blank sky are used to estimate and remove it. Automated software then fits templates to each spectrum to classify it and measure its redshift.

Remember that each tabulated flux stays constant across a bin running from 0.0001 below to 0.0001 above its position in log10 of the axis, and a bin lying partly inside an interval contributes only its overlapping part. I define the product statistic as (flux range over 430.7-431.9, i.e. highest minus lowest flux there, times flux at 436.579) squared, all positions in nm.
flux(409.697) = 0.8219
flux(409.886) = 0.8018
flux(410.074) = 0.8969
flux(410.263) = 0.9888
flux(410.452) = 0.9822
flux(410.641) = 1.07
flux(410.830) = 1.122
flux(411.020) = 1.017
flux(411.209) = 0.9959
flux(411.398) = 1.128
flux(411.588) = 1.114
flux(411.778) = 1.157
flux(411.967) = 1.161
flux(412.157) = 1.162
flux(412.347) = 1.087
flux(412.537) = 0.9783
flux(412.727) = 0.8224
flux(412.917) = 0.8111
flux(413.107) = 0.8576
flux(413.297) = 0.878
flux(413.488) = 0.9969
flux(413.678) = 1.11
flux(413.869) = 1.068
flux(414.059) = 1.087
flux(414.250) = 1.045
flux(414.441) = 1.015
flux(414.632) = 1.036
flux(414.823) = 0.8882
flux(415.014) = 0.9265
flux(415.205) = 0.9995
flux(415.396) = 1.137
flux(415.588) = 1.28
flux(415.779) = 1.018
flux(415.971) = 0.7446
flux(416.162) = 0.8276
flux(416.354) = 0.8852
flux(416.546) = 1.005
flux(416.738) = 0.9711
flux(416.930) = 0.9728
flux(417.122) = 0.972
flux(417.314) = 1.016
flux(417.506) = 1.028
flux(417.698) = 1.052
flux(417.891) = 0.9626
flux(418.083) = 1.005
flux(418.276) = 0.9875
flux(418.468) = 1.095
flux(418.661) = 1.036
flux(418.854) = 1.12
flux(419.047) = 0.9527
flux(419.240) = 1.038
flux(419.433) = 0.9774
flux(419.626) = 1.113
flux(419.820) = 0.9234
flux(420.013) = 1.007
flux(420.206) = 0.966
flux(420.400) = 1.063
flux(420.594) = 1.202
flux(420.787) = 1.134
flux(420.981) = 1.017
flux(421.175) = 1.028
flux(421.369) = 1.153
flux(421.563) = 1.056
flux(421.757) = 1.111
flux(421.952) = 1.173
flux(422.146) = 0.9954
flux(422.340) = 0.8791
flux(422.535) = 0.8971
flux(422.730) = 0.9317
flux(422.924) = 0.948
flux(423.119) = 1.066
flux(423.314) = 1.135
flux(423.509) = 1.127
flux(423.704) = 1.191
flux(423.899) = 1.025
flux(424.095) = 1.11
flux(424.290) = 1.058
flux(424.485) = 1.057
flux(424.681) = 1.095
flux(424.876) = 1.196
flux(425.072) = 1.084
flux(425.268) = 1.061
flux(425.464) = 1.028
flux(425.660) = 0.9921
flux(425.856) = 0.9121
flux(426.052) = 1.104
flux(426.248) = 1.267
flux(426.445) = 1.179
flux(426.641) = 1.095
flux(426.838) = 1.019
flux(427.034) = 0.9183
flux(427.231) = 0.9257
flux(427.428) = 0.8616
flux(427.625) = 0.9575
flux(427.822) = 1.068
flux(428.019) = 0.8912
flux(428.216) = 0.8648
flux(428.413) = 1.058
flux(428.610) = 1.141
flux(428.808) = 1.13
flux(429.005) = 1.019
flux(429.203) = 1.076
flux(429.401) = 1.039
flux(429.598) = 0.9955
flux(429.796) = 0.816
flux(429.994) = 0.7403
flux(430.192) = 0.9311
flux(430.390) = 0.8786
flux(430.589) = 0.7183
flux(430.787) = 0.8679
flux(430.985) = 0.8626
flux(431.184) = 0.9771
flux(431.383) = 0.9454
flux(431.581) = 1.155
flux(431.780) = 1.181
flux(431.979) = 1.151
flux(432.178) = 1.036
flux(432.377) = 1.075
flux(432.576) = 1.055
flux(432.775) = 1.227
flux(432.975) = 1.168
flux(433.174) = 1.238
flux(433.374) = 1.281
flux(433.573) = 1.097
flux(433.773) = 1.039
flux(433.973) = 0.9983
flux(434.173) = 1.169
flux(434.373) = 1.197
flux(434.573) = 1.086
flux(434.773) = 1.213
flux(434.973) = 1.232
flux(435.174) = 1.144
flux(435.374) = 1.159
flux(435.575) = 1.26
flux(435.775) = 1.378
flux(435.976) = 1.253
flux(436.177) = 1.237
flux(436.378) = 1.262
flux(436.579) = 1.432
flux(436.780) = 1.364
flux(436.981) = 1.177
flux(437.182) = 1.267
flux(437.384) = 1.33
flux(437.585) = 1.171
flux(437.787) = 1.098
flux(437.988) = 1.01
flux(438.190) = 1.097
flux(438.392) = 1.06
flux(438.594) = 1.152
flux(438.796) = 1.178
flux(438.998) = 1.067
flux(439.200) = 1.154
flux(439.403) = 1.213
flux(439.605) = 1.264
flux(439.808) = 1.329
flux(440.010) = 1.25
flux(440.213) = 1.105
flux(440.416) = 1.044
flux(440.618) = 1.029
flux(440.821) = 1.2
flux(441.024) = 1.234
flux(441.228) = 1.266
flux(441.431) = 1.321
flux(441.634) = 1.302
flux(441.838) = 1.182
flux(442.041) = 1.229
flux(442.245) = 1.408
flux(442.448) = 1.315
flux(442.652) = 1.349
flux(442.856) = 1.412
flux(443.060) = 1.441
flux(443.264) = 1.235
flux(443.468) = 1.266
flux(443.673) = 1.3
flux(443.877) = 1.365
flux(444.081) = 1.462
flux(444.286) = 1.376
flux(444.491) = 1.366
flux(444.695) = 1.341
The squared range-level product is 0.21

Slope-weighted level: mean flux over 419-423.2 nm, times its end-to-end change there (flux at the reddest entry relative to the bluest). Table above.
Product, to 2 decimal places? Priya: 0.12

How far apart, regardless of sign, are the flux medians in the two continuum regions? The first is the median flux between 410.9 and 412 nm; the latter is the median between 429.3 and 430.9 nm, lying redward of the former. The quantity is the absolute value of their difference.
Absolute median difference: 0.25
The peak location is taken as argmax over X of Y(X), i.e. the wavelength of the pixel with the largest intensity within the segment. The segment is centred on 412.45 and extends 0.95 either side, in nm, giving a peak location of 412.157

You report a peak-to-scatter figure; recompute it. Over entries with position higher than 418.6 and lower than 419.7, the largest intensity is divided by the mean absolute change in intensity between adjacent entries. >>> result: 10.5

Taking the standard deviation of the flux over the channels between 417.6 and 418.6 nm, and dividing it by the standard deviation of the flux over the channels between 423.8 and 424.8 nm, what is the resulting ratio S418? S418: 1.6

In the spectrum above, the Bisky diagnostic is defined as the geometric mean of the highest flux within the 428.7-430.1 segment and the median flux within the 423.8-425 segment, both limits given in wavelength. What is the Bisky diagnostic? 1.10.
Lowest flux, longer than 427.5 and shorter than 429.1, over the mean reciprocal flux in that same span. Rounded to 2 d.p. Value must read 0.87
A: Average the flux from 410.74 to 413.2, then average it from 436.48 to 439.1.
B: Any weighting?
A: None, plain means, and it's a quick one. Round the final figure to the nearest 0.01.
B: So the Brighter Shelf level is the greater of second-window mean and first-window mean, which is 1.18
